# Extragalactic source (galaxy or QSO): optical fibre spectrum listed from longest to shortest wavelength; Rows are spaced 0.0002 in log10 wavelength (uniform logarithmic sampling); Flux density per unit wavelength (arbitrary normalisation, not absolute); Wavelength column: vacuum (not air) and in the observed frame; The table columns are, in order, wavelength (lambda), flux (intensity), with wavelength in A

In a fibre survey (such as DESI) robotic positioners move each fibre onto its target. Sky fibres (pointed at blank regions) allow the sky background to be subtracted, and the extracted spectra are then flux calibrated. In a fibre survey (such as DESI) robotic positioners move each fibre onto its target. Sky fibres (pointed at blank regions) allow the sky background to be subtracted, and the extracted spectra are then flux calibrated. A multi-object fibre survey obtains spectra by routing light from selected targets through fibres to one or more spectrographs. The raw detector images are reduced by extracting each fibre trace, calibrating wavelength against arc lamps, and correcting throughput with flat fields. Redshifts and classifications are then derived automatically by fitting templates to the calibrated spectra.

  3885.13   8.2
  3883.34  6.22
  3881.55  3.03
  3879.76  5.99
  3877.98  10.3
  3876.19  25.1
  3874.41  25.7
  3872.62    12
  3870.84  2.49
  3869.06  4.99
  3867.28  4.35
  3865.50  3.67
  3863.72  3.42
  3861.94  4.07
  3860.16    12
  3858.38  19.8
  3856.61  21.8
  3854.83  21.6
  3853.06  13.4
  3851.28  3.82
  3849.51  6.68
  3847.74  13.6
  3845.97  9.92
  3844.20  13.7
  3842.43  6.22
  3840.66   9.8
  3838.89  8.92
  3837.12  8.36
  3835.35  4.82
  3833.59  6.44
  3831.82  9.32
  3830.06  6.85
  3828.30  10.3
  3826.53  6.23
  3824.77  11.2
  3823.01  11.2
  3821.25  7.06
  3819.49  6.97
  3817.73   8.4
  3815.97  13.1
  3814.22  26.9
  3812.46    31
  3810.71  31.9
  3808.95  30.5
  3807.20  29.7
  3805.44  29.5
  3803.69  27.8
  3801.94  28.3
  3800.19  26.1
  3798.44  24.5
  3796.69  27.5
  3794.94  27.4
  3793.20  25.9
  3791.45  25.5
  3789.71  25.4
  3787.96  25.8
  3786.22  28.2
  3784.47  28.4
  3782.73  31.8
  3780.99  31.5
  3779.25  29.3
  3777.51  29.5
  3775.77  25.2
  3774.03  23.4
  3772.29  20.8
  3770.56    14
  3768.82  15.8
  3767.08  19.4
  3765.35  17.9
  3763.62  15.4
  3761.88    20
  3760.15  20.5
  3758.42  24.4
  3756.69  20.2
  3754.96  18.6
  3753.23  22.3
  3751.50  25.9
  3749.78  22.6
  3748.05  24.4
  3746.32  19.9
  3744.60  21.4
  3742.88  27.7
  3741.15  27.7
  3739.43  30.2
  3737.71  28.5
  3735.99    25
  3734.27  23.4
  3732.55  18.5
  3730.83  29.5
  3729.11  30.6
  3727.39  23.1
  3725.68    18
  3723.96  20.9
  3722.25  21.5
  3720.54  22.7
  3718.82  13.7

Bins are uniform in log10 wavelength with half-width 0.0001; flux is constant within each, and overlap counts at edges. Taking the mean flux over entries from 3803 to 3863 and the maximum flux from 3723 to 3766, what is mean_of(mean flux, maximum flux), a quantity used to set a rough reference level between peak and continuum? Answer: 22.4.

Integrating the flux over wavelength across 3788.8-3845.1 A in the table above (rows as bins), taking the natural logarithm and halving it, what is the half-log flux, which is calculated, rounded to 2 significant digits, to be 3.5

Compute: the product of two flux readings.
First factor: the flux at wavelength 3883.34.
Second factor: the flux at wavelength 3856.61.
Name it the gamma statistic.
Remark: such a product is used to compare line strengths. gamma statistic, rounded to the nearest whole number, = 136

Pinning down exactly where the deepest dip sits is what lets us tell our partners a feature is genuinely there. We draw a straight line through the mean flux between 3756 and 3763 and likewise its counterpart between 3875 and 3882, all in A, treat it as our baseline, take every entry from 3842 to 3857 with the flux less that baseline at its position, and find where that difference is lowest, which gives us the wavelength 3851.28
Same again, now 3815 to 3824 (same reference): 3819.49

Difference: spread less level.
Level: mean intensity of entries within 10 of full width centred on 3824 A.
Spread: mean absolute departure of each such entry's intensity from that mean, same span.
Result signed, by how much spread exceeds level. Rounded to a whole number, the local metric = -7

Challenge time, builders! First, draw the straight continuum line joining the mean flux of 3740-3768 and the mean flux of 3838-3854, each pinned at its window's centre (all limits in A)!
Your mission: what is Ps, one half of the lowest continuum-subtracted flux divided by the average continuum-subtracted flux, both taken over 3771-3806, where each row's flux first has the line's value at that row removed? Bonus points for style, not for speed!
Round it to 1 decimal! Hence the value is 0.1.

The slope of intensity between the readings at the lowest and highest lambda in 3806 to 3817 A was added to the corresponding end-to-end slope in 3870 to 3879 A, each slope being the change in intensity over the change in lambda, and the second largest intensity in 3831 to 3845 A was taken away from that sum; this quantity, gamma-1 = -10.6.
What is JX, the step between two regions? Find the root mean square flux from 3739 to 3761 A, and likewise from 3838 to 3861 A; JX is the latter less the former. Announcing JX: -10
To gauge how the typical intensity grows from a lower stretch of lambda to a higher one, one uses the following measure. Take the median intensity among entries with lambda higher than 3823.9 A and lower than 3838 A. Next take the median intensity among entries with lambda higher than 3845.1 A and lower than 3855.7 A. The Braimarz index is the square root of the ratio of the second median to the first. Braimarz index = 1.2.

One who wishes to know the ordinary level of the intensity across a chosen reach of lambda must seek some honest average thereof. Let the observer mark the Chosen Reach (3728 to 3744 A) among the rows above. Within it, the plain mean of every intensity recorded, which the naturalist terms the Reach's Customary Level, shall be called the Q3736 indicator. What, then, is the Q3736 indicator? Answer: 27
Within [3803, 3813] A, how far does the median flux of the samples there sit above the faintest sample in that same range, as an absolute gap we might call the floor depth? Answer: 2.3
